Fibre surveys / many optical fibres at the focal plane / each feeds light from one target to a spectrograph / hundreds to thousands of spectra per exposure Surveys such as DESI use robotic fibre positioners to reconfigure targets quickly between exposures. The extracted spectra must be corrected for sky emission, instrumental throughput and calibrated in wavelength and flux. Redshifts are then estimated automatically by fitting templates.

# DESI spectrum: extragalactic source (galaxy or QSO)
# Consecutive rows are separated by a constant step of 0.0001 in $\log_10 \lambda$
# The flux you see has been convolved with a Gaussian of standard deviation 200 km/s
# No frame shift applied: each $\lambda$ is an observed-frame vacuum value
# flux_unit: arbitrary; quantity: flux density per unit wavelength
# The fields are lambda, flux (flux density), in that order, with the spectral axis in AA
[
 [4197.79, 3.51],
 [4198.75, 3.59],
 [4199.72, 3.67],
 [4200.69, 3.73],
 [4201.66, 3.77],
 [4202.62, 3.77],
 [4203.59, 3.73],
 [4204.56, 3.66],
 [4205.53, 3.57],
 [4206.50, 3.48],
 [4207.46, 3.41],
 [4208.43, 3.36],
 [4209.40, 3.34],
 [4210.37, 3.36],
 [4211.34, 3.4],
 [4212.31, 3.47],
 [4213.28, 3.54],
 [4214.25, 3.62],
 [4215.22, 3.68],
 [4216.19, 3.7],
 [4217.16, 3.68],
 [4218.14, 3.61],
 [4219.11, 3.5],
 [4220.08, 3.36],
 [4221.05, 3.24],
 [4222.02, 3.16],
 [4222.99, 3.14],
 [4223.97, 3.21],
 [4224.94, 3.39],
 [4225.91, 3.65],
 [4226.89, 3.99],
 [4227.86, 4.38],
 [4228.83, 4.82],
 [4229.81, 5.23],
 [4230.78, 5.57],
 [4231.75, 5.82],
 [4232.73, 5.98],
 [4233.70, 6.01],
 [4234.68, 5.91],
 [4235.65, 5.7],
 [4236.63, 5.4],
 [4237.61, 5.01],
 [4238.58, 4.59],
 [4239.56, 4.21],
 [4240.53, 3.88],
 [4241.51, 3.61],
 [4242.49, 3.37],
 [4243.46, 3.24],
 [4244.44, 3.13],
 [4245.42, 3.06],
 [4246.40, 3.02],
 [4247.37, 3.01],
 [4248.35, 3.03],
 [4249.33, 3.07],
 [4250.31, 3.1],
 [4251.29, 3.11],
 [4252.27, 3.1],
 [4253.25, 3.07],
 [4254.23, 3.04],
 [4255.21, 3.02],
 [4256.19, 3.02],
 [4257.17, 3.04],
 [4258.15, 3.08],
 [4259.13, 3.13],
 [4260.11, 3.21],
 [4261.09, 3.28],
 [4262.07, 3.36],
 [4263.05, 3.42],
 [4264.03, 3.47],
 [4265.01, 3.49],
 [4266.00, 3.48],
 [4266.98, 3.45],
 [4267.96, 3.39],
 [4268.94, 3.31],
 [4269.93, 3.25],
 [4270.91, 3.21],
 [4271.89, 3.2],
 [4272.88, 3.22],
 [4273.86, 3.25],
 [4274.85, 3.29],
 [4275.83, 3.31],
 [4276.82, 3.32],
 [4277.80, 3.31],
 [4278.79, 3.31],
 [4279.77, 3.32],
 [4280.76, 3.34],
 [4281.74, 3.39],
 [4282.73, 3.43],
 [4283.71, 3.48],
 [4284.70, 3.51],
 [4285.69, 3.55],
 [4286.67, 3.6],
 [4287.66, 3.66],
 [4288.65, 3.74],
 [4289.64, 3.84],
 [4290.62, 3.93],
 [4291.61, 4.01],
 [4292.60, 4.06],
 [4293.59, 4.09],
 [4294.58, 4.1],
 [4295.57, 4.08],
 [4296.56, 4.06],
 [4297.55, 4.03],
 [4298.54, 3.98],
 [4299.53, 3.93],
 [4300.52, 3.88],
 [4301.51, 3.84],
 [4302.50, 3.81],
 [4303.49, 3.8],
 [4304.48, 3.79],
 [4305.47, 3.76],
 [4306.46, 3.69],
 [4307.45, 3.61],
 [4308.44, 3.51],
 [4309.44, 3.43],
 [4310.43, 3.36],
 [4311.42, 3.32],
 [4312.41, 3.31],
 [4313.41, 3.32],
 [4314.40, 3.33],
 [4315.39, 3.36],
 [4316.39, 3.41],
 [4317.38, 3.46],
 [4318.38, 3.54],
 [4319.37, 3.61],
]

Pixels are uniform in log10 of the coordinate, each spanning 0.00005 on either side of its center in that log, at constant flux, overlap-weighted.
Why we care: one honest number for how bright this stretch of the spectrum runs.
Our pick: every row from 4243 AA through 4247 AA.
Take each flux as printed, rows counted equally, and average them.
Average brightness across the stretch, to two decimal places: 3.11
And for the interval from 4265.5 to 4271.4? 3.35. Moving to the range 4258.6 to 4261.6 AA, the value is 3.21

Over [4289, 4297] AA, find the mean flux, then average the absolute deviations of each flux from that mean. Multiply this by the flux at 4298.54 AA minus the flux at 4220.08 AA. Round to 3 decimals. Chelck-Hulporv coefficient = 0.044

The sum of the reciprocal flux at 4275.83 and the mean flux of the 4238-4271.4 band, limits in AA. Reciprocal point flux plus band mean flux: 3.6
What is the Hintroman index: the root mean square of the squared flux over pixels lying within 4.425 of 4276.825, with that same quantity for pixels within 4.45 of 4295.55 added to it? 27.2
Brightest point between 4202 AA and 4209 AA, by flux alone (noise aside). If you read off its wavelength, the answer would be 4202.62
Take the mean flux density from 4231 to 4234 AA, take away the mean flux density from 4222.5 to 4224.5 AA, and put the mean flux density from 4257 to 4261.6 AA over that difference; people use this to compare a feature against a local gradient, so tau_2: 1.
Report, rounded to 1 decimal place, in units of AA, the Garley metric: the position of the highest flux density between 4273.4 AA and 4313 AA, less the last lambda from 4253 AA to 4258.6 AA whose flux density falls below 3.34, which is 36.4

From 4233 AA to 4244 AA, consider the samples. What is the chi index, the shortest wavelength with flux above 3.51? 4233.70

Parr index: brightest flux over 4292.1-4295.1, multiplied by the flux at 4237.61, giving 20.5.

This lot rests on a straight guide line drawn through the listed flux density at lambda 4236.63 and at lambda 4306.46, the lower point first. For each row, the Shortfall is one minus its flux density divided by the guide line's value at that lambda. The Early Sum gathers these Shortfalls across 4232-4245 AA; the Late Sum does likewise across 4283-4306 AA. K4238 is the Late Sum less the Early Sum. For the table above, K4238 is -1.1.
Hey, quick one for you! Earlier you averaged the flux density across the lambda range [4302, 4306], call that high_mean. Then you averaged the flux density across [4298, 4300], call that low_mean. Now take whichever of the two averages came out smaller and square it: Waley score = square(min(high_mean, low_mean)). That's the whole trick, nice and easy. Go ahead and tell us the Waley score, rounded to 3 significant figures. 14.4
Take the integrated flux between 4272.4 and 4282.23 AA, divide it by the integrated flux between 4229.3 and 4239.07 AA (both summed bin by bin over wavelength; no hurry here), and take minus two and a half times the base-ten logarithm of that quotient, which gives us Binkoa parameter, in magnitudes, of 0.55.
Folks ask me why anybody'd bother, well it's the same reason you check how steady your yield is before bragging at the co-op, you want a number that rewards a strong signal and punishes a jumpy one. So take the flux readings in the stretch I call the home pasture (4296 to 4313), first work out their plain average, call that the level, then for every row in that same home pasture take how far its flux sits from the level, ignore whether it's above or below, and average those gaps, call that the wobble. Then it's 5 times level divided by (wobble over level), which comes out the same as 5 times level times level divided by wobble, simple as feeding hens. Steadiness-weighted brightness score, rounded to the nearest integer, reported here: 333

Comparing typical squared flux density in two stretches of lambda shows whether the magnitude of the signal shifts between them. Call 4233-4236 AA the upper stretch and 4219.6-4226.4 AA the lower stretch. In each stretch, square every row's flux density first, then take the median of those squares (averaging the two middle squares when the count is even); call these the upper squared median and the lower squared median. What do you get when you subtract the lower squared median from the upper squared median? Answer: 24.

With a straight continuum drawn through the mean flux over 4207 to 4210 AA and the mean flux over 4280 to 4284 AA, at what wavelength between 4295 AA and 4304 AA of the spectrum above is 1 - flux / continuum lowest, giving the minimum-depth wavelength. 4295.57 AA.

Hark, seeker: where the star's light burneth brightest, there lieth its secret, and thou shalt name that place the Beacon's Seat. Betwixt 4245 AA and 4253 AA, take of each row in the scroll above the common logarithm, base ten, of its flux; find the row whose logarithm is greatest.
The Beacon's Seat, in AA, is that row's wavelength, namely 4251.29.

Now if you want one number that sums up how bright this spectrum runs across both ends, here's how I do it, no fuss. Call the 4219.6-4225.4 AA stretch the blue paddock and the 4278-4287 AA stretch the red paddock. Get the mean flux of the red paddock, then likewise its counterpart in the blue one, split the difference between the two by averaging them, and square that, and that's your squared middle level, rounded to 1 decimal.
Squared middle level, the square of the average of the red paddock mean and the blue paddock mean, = 11.2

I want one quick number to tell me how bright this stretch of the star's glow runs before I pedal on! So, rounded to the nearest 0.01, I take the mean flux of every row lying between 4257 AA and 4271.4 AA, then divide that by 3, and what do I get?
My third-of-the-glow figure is 1.10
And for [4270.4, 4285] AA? 1.11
